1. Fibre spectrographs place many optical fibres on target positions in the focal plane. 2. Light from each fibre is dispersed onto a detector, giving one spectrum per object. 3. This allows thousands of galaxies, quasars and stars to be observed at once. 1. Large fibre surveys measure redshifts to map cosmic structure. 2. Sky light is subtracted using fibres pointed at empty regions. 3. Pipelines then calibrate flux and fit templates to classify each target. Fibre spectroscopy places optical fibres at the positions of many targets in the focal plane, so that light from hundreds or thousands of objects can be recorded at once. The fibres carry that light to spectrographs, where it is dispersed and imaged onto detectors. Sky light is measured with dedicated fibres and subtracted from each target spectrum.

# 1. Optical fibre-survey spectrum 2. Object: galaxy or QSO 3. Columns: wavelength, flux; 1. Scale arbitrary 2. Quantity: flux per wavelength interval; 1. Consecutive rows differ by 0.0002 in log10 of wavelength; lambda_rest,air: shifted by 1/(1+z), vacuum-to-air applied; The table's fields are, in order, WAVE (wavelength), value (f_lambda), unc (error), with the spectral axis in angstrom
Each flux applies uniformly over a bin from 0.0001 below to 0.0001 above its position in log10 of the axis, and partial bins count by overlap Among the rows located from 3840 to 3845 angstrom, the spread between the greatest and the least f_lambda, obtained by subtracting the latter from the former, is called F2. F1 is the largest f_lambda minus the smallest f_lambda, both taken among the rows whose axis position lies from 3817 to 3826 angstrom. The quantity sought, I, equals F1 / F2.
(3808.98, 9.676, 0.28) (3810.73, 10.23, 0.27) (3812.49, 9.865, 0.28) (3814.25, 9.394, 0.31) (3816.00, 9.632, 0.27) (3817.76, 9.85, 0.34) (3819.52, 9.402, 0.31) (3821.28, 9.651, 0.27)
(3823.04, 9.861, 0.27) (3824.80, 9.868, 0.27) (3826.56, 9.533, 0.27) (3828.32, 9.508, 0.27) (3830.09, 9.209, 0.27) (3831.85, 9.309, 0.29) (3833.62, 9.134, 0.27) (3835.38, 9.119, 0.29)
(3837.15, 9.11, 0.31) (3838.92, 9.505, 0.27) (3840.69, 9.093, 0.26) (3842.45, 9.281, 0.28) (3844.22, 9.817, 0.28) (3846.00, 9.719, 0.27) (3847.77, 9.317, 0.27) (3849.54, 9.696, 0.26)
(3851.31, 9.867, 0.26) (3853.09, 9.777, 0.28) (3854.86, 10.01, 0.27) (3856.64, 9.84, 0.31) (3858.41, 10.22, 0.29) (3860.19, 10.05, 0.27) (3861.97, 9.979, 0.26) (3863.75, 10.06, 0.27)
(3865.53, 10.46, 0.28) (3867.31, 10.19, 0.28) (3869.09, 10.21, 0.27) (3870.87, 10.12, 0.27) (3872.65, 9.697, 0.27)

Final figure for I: 0.6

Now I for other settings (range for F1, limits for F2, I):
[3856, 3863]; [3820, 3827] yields 1.1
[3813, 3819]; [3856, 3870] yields 0.7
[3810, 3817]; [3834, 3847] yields 1.2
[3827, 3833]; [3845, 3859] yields 0.3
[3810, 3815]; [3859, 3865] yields 10.3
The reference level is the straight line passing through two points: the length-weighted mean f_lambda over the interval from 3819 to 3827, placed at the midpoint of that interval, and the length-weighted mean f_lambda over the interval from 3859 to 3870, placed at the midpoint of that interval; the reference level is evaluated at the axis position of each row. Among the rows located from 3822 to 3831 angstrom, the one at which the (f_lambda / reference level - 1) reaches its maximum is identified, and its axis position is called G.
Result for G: 3823.04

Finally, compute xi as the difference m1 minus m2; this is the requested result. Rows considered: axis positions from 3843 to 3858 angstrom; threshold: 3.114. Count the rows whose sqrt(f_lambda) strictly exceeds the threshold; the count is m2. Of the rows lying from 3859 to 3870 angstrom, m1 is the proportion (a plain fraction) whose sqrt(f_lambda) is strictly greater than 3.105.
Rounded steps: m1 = 1.00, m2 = 6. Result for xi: -5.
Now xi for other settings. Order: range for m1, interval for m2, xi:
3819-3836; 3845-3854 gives -3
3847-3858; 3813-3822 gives 0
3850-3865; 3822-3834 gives -1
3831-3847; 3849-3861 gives -6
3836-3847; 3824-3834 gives -1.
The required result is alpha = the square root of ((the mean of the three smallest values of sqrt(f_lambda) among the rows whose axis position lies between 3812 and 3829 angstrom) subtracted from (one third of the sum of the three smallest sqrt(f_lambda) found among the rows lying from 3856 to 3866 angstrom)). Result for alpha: 0.29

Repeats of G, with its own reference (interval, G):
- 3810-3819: 3810.73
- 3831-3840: 3838.92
